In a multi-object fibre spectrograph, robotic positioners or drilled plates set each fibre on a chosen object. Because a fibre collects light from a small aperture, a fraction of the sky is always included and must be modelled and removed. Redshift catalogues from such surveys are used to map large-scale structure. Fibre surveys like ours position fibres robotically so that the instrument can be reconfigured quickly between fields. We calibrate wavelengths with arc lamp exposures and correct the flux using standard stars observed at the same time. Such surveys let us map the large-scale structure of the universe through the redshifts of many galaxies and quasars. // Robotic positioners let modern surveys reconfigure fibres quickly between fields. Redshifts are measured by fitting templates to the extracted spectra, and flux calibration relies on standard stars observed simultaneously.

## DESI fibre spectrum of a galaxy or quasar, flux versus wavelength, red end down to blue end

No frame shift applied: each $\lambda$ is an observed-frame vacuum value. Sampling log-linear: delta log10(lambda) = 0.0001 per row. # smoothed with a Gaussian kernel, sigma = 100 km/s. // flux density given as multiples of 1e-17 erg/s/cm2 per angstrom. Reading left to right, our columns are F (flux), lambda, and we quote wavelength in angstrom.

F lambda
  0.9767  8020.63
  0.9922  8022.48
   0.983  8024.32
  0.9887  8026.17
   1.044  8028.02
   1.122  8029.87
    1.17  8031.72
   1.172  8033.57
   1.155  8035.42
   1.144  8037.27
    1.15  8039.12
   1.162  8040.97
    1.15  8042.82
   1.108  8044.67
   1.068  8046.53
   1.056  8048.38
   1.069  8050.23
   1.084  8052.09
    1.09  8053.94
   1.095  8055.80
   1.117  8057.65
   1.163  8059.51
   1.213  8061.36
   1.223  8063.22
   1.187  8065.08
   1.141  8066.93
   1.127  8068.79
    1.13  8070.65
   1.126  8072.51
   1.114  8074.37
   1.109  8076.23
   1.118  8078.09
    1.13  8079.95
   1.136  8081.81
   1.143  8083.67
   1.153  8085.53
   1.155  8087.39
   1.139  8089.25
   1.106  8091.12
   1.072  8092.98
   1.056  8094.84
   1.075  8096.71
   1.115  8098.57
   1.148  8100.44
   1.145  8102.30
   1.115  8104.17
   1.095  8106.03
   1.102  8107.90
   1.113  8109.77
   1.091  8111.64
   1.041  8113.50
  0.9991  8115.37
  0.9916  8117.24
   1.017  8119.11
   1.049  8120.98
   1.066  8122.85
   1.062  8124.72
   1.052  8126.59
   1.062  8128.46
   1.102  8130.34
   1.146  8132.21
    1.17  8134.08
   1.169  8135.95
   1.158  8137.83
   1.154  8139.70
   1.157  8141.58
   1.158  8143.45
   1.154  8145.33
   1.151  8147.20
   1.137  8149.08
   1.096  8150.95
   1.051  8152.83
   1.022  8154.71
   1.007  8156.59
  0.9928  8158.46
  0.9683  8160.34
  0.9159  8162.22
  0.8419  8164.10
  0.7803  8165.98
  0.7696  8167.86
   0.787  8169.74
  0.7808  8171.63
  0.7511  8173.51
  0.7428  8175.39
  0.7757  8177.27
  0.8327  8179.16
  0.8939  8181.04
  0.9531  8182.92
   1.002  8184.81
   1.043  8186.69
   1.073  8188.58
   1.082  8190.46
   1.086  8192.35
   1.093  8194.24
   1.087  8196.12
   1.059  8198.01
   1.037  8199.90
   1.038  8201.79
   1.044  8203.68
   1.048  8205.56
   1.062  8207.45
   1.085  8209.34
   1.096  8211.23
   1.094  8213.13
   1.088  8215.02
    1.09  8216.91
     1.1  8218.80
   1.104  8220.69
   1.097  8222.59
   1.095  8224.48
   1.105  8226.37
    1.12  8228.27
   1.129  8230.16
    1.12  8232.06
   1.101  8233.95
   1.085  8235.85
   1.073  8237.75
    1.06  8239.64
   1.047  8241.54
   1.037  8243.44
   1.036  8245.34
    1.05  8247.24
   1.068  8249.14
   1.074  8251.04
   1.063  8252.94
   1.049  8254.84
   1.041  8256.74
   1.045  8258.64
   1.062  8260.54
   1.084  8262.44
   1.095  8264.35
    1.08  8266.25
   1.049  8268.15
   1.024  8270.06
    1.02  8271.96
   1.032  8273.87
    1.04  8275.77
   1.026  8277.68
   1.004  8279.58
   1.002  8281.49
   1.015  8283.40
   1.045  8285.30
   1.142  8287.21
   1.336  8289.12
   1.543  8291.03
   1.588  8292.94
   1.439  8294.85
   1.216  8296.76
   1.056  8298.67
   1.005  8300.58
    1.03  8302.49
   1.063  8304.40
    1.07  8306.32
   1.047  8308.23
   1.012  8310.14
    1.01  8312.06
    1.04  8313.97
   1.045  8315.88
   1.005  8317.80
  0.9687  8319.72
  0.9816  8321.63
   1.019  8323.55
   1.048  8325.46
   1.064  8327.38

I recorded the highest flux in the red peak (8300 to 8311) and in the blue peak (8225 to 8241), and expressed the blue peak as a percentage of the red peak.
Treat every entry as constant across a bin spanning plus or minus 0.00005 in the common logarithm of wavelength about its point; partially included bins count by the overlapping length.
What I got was 106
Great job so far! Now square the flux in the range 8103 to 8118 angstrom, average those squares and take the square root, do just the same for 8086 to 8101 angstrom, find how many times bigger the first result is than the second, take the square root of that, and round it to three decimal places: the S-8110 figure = 0.982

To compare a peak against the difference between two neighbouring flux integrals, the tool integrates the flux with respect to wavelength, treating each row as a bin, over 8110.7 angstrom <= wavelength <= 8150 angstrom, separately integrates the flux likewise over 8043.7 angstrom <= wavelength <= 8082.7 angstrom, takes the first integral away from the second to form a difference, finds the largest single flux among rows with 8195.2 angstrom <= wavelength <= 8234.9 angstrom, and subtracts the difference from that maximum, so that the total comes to 0.5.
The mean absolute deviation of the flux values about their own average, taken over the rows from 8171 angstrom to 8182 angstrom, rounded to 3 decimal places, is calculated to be 0.045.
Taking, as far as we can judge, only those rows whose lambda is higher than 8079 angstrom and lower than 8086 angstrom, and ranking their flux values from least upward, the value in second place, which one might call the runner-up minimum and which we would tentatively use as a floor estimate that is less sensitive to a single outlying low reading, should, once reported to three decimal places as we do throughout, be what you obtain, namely 1.136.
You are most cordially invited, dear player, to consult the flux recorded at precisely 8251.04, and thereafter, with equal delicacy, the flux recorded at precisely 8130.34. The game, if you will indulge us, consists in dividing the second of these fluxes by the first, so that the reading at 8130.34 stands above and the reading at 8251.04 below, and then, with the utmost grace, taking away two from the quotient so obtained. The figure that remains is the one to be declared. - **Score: -0.97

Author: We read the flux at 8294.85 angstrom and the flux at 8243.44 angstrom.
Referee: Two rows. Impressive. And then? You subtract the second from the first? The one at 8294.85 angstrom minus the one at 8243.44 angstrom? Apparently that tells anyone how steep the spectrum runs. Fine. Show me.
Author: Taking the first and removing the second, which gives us 0.40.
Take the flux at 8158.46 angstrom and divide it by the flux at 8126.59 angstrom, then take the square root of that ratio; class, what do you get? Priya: 0.97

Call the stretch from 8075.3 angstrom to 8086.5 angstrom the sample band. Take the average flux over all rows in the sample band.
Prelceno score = 1.13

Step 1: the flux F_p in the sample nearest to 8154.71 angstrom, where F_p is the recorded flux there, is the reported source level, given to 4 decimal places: 1.0220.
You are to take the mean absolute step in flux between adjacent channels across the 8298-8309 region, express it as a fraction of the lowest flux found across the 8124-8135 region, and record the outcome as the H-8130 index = 0.026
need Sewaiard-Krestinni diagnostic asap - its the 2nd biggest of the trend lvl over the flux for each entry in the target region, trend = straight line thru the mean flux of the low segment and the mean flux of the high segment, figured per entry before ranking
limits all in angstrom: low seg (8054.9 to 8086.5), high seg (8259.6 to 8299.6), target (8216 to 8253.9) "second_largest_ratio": 1.10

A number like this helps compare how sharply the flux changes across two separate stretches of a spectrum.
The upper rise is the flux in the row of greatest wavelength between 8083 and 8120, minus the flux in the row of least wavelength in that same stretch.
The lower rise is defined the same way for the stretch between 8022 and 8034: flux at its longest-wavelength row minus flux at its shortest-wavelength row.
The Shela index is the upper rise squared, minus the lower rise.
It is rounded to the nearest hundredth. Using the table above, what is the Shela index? -0.16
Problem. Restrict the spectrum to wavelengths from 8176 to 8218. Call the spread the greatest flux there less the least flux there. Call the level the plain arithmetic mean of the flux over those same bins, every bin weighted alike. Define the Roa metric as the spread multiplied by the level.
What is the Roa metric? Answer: 0.33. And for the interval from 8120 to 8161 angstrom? 0.22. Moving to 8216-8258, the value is 0.10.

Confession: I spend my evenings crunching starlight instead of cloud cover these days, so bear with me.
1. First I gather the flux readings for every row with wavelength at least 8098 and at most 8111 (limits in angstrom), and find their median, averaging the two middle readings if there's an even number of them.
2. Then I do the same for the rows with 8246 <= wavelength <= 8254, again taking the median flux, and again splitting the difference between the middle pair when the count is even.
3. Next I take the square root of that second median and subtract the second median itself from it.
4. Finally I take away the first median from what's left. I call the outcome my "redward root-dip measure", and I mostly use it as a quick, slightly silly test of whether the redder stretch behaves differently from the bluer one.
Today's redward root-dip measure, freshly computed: -1.15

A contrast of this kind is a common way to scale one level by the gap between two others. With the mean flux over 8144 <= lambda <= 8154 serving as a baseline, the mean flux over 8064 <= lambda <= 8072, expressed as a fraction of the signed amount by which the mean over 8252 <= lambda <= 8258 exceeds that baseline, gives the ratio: -17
